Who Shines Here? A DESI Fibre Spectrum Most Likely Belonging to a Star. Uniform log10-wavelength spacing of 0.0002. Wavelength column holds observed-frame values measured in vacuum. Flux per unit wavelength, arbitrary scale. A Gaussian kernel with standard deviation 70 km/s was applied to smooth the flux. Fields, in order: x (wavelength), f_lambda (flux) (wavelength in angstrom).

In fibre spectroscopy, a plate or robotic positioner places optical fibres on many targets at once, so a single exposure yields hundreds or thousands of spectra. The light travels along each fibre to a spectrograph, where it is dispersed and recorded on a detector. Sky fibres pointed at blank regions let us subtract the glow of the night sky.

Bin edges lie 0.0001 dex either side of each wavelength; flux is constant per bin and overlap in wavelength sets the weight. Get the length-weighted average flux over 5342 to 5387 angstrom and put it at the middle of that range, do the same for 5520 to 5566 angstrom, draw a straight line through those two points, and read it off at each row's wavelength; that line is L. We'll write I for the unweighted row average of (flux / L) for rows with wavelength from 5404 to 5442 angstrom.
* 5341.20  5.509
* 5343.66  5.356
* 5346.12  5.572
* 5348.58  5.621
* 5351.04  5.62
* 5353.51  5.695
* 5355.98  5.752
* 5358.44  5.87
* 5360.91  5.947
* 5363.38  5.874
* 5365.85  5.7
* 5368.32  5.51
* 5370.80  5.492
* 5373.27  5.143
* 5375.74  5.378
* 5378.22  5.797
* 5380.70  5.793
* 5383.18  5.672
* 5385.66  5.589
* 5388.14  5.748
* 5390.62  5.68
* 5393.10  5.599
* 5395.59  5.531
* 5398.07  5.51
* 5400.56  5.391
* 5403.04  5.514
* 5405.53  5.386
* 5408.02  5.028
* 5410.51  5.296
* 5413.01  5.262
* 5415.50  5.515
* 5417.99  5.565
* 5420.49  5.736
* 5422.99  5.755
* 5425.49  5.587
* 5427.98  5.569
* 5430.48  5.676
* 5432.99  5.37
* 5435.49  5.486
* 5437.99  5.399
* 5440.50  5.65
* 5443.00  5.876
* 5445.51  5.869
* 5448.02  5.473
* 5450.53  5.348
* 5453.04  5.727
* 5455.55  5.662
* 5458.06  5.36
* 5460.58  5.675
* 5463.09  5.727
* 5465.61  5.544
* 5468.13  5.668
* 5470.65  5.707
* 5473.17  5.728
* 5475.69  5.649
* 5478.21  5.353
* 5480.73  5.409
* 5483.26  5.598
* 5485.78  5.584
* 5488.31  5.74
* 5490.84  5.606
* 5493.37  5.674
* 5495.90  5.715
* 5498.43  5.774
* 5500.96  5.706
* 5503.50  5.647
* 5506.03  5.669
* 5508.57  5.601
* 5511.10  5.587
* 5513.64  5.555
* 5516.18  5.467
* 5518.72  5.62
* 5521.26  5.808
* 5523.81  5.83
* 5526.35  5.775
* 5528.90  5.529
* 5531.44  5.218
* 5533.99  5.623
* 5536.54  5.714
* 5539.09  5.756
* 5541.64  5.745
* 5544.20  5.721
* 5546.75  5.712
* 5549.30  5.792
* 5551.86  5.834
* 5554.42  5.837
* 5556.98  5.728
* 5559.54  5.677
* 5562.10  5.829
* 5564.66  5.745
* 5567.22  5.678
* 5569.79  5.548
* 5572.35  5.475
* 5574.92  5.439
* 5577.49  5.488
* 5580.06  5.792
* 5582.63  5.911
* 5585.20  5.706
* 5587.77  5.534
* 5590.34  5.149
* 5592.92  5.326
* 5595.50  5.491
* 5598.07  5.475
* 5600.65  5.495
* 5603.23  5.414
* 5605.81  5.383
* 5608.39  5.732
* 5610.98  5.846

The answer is 0.97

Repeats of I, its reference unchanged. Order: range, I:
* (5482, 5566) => 1.00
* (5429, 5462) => 0.98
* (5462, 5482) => 0.99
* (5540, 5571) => 1.00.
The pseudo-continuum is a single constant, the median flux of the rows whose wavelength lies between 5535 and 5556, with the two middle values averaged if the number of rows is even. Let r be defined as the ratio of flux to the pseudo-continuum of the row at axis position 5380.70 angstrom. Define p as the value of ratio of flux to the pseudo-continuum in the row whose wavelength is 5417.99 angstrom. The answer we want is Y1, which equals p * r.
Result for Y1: 0.97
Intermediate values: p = 0.97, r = 1.01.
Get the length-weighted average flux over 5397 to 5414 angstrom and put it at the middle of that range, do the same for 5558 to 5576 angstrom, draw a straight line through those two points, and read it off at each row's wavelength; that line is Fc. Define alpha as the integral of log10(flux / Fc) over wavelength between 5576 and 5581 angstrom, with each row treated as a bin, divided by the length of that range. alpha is -0.003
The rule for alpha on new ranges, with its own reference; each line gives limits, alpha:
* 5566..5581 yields -0.006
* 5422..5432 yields 0.020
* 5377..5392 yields 0.032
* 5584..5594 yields -0.019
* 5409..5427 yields 0.013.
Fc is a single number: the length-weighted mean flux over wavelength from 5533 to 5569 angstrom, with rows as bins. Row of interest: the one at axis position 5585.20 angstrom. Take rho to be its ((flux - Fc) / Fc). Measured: -0.01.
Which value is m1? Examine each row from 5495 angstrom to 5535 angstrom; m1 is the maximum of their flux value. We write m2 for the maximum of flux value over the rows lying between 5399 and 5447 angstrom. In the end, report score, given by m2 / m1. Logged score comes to 1.01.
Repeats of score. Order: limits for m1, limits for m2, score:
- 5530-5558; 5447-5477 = 0.98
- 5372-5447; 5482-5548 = 0.99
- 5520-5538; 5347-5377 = 1.02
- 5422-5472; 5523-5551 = 0.99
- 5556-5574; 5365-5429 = 0.99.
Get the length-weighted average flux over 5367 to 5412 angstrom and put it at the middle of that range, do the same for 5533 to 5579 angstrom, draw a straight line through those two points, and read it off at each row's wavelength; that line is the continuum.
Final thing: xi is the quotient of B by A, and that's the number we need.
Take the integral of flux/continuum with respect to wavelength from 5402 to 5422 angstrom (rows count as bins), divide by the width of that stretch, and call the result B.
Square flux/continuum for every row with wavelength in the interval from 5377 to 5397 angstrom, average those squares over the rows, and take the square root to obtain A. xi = 0.95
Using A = 1.03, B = 0.98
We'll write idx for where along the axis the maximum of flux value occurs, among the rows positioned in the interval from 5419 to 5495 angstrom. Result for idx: 5443.00 angstrom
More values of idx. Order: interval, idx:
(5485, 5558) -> 5554.42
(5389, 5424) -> 5422.99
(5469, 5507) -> 5498.43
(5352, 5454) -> 5360.91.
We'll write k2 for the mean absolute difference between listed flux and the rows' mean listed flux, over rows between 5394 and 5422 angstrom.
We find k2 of 0.14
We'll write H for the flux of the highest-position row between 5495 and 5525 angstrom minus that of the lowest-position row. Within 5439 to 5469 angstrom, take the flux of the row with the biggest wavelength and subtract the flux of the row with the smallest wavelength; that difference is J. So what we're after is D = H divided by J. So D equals 6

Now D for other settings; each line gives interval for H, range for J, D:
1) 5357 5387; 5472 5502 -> 13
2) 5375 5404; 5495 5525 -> 1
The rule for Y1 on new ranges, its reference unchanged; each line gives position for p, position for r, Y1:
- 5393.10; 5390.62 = 0.96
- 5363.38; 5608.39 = 1.02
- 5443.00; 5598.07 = 0.97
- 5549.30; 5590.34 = 0.90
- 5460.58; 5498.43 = 0.99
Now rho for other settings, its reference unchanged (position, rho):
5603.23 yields -0.06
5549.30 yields 0.01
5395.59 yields -0.04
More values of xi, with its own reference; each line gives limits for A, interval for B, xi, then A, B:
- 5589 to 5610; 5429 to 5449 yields 1.06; 0.95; 1.01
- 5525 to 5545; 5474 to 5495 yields 1.00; 1.00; 1.00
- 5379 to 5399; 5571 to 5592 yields 0.95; 1.03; 0.97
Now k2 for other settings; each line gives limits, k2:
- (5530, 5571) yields 0.09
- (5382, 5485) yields 0.14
